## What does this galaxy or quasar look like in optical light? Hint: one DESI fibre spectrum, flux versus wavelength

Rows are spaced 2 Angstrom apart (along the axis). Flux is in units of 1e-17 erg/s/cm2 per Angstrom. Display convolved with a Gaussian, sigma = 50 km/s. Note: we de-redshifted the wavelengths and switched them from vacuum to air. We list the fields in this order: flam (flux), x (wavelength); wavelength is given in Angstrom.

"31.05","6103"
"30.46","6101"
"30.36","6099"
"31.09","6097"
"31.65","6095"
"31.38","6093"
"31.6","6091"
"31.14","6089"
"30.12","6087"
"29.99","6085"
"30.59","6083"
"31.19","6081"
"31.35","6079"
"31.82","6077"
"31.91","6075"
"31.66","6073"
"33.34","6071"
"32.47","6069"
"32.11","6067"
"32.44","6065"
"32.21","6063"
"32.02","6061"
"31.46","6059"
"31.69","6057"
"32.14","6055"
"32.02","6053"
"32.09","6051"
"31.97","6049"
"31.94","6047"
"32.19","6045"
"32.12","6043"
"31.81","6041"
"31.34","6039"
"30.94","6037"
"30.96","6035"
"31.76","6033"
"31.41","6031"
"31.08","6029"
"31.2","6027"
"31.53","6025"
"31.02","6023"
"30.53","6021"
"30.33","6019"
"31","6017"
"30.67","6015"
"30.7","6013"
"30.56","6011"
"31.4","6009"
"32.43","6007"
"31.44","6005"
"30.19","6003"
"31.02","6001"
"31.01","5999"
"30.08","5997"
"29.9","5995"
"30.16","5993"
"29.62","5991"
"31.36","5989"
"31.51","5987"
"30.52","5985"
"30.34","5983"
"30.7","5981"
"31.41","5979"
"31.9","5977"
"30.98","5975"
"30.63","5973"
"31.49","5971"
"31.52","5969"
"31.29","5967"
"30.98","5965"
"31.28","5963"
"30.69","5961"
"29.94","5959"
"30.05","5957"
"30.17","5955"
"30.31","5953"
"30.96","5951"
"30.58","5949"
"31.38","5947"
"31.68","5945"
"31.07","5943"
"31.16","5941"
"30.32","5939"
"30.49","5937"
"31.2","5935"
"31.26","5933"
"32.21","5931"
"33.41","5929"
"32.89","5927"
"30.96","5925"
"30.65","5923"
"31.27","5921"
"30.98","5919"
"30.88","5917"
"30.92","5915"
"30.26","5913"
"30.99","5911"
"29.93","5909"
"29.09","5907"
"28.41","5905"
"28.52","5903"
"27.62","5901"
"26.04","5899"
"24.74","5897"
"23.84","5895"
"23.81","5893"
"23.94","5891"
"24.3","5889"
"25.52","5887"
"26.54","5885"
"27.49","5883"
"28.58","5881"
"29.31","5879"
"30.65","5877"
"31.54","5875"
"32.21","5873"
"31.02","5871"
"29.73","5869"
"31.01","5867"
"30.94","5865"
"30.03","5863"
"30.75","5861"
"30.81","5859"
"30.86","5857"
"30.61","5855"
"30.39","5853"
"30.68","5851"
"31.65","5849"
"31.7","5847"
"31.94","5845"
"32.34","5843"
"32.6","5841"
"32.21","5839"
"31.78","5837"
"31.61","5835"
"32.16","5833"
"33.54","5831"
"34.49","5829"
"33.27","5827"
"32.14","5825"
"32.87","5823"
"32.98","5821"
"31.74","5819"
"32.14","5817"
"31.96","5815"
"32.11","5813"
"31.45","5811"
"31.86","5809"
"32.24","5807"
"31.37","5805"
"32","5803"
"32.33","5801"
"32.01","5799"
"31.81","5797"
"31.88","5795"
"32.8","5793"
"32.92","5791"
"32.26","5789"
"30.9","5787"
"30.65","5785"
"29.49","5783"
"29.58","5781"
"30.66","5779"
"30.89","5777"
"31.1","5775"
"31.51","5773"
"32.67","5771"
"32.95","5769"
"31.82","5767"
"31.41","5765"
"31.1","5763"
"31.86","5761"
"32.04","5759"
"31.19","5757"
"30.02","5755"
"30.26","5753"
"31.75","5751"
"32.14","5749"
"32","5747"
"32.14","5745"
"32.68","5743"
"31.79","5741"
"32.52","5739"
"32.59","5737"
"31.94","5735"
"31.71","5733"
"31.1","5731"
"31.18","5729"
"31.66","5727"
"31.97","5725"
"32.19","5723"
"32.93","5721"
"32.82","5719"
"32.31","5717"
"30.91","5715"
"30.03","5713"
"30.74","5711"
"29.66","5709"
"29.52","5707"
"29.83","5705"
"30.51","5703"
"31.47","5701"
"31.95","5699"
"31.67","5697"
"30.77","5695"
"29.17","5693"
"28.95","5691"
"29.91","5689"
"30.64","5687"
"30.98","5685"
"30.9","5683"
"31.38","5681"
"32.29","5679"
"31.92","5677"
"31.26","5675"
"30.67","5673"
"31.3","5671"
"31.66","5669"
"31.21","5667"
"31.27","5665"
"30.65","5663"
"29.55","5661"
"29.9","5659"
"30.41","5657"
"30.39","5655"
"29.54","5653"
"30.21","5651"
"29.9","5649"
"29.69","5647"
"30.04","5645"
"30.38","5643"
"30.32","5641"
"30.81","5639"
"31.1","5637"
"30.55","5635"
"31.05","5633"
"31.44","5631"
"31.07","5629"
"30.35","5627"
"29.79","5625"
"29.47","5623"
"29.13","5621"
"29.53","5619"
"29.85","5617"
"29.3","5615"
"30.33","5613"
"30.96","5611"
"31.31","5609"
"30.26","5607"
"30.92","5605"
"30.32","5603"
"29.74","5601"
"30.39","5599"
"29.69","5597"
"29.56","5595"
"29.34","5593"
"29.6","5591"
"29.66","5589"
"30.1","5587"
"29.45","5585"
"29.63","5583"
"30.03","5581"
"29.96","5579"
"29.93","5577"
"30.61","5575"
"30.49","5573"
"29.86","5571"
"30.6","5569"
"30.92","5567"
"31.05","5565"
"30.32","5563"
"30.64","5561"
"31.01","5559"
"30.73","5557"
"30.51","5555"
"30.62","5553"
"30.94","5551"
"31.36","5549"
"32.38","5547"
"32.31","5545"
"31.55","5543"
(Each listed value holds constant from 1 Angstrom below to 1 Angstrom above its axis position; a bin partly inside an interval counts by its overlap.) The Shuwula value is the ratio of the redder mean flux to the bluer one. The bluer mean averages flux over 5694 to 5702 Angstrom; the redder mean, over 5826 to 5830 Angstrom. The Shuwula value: 1.077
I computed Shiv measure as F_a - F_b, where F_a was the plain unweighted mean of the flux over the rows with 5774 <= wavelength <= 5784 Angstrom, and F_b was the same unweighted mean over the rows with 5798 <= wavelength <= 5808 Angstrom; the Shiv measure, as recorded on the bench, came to -1.6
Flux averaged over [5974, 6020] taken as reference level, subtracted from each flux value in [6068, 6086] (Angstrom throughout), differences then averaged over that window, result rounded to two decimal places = 0.76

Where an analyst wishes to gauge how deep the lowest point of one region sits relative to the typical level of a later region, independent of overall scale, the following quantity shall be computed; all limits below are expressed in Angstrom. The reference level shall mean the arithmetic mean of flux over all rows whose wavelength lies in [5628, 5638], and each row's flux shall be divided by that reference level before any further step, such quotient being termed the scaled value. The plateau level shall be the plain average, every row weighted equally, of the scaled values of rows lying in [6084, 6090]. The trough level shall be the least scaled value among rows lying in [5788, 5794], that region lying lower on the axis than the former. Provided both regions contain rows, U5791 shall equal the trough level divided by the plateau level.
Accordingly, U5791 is 1.06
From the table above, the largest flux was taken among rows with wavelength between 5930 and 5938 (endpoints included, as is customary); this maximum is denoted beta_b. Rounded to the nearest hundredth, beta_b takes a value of 32.21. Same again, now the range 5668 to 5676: 31.66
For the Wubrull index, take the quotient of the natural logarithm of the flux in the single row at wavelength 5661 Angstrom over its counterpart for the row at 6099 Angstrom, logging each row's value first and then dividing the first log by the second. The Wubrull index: 0.992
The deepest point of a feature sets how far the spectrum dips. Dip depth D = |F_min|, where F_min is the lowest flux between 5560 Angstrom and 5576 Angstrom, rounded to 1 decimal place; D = 29.9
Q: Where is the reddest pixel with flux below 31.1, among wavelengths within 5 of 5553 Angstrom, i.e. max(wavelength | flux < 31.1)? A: 5557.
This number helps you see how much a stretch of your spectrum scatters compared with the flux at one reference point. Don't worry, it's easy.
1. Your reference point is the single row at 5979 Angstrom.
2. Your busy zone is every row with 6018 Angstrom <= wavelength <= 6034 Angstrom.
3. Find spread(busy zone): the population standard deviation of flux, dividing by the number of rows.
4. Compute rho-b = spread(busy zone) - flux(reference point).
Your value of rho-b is -31.0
